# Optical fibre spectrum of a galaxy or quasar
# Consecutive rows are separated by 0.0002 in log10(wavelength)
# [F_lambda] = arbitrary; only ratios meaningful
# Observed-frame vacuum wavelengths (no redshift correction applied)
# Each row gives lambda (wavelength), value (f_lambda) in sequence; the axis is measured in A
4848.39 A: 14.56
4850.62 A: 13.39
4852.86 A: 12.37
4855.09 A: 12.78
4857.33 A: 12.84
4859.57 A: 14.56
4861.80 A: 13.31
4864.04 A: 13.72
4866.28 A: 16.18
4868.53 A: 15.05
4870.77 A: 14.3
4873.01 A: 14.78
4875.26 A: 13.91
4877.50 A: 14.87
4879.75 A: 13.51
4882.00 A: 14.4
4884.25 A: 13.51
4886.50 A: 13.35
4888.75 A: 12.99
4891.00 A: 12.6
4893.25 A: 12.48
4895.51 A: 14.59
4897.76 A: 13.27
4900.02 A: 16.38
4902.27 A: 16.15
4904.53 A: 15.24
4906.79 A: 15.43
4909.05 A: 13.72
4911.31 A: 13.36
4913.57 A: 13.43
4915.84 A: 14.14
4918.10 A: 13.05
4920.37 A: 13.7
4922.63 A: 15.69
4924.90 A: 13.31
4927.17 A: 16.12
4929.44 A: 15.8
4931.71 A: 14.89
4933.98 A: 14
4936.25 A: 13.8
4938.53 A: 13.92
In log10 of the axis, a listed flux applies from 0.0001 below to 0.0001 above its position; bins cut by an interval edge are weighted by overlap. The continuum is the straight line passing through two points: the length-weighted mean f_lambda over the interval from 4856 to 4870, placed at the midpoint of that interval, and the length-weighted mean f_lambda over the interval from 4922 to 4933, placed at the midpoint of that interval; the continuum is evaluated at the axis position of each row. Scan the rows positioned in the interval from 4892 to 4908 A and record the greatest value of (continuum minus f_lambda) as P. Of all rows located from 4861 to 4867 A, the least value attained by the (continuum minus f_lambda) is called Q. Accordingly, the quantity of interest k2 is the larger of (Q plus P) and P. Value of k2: 2.18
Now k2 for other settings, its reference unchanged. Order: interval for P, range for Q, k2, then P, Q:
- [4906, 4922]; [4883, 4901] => 1.94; 1.9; -1.6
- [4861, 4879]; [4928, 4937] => 0.93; 0.9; -0.7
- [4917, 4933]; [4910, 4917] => 2.76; 1.9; 0.8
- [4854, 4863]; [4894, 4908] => 1.37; 1.4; -1.6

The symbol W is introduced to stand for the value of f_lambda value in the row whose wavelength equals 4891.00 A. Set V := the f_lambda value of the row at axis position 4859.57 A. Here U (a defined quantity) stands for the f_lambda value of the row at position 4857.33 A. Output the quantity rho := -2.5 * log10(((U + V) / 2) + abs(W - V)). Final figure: -2.99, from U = 12.84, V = 14.56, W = 12.6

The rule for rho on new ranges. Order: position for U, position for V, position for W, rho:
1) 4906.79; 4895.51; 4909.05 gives -3.00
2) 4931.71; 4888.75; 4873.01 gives -2.99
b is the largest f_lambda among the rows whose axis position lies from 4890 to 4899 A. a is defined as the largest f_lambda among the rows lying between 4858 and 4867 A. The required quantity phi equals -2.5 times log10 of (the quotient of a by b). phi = -0.11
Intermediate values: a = 16.18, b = 14.59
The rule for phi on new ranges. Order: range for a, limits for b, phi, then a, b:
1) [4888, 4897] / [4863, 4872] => 0.11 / 14.59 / 16.18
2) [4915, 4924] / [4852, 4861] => -0.08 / 15.69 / 14.56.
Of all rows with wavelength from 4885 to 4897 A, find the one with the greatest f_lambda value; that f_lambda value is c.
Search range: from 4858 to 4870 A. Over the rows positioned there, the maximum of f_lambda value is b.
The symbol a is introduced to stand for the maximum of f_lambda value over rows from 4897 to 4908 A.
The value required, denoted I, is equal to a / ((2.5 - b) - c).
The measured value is -0.579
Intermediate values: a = 16.38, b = 16.18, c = 14.59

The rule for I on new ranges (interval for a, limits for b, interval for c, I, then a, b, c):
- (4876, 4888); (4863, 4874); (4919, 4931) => -0.499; 14.87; 16.18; 16.12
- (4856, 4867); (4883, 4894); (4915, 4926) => -0.606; 16.18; 13.51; 15.69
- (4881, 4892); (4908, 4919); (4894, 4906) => -0.514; 14.4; 14.14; 16.38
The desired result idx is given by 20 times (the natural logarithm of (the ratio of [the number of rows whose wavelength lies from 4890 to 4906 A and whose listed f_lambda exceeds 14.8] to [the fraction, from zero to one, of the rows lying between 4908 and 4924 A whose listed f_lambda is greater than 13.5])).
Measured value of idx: 33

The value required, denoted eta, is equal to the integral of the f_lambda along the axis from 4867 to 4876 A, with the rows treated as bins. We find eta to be 131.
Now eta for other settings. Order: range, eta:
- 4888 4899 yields 145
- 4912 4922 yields 137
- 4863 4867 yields 59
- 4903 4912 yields 131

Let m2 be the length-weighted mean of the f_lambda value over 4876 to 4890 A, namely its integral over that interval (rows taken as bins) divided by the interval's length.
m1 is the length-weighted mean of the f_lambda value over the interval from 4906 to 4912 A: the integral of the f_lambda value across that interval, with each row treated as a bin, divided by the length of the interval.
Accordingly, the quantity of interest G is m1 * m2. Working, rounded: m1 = 14.2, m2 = 13.8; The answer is 195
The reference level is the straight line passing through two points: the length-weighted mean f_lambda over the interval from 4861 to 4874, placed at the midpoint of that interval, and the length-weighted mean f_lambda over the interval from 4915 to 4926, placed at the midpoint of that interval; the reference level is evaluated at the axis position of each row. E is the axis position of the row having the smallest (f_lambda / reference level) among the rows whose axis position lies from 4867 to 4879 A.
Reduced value 4875.26 A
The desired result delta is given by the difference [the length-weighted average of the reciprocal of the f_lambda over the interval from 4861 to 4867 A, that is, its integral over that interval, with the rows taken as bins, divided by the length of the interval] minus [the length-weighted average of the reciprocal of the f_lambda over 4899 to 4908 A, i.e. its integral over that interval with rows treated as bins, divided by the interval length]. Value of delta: 0.007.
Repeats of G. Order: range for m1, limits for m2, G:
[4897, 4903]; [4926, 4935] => 233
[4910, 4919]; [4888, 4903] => 190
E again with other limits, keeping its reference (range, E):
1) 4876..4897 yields 4893.25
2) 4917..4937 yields 4918.10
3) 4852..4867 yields 4852.86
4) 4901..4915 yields 4911.31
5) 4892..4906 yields 4893.25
